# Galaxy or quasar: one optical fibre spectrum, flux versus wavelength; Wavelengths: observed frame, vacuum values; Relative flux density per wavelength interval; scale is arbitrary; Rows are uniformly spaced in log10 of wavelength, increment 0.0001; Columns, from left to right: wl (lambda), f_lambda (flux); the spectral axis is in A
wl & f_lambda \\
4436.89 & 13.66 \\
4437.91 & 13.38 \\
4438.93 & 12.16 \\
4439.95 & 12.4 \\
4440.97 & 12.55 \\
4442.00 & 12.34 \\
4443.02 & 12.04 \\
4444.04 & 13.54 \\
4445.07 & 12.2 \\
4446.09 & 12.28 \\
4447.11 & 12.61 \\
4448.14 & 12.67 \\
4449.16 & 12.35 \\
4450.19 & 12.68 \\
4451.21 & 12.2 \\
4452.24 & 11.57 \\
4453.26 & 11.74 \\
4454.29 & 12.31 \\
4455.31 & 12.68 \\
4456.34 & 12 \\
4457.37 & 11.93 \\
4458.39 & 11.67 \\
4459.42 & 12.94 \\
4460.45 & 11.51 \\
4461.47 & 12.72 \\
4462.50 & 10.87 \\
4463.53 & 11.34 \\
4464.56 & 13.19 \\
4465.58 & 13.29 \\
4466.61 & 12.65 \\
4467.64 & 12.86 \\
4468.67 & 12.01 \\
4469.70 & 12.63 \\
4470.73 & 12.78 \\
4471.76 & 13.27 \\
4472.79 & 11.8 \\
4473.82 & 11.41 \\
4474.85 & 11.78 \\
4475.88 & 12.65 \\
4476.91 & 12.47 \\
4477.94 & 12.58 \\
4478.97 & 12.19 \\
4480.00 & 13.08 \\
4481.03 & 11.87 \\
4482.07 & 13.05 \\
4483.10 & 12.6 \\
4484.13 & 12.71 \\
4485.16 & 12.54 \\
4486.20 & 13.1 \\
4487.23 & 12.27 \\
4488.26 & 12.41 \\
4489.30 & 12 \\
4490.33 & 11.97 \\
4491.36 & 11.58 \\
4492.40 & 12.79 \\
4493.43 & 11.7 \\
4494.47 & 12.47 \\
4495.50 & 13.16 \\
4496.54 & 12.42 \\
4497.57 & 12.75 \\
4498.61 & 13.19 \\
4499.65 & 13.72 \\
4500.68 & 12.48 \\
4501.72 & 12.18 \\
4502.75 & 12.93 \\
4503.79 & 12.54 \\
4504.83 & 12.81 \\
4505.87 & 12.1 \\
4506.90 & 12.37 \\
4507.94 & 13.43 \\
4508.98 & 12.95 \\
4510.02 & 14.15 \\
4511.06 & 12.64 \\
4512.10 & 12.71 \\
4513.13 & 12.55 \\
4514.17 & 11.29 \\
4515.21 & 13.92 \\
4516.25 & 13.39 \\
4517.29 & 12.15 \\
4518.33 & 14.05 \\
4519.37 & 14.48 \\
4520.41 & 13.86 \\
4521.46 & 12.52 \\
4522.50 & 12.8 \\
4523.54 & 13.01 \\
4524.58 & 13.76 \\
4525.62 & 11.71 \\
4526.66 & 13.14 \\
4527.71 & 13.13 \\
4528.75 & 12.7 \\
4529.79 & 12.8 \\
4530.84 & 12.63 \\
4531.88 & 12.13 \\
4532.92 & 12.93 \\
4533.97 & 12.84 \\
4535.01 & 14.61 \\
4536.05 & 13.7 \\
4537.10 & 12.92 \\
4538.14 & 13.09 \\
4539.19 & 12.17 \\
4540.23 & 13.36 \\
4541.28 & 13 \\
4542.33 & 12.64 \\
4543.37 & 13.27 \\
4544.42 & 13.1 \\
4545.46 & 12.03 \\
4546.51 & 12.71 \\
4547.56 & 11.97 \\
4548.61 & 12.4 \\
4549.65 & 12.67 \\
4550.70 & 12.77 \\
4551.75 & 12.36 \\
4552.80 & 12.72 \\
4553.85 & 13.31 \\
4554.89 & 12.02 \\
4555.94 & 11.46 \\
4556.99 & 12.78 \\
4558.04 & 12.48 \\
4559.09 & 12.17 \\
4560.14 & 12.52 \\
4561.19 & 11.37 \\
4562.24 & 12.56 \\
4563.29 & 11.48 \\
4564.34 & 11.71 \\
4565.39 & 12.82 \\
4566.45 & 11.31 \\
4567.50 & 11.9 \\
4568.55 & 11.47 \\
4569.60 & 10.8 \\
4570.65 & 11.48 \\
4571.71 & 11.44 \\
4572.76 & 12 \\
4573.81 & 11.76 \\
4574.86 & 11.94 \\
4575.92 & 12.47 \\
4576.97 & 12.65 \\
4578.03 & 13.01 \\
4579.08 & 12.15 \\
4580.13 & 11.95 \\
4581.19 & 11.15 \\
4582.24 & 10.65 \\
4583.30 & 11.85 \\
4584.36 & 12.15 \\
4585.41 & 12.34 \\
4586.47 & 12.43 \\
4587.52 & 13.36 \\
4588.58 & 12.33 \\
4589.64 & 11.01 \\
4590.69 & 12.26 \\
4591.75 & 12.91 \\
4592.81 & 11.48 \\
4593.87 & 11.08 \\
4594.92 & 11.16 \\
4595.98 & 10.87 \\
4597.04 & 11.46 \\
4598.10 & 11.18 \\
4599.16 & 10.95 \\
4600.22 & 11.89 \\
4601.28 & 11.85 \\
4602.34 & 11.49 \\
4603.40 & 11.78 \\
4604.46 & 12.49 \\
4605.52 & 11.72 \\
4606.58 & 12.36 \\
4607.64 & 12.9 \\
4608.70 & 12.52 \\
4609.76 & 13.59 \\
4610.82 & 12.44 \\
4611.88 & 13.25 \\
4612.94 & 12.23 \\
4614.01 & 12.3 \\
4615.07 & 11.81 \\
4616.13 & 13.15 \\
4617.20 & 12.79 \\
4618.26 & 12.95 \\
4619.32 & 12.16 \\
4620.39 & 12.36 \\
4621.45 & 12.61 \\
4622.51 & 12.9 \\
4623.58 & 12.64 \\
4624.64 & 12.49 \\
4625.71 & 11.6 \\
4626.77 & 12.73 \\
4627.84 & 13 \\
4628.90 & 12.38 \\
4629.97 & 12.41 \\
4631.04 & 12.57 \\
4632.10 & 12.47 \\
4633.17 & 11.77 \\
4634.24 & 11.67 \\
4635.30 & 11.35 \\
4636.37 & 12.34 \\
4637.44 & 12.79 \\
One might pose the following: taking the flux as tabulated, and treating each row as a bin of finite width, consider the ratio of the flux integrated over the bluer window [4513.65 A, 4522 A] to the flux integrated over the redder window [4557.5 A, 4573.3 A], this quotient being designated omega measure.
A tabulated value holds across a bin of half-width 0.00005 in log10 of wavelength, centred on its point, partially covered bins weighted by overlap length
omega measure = 0.59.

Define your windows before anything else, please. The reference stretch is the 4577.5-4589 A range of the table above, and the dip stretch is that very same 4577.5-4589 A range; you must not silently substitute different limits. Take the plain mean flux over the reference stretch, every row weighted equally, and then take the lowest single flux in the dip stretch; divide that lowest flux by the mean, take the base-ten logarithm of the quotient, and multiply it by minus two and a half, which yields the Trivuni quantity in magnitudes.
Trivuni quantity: 0.141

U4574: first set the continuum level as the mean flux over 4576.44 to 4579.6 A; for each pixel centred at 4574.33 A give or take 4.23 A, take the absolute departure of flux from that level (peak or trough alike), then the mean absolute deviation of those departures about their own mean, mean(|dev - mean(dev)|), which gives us 0.33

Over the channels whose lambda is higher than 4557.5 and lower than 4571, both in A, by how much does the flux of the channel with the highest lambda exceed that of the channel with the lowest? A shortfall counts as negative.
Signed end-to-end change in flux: -1.0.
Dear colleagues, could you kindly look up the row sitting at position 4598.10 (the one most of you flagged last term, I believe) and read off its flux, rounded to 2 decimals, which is 11.18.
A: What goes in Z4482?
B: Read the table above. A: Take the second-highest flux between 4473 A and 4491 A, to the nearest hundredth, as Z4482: 13.08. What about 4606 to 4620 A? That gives 13.25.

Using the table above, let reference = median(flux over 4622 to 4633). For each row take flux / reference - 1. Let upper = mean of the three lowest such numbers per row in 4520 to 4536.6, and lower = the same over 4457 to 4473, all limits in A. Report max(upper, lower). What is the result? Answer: -0.033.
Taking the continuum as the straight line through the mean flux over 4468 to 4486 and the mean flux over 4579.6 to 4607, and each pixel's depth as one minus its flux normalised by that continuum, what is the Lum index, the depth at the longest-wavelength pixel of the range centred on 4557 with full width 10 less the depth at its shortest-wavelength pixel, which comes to 0.11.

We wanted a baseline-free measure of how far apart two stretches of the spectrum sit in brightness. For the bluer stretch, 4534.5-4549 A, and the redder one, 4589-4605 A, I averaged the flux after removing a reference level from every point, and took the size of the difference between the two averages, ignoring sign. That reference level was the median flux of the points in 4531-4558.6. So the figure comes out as 1.3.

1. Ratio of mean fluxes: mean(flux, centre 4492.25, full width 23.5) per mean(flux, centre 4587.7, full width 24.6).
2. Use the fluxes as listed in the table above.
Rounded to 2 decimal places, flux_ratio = 1.06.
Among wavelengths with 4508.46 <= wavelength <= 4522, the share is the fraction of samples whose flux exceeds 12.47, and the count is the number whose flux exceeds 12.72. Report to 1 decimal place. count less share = 6.2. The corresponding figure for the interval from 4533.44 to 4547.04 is 8.2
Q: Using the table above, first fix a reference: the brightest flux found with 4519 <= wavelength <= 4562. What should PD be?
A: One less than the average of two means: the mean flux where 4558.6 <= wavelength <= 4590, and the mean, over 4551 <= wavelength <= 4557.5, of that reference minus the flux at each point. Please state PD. 6.05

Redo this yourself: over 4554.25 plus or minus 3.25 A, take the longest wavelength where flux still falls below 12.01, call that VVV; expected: 4555.94 A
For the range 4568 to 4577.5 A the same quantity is 4574.86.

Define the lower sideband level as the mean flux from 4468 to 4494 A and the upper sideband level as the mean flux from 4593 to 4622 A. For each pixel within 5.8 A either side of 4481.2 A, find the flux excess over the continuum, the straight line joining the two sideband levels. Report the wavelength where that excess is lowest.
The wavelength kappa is 4481.03 A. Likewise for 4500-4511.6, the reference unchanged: 4505.87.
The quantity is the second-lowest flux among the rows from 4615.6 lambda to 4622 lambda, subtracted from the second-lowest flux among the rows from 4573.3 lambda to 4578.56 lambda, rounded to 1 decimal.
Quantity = -0.4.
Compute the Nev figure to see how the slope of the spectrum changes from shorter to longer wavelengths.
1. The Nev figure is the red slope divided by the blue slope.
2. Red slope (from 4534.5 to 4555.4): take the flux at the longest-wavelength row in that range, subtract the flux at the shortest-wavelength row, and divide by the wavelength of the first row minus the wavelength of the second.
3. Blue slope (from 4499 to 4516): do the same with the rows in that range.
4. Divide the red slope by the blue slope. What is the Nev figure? -10.1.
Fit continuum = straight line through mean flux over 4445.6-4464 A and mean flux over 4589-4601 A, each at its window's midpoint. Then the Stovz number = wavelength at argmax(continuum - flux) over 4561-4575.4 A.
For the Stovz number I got 4569.60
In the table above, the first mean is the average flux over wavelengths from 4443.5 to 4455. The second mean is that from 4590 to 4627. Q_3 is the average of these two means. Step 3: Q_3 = 12.3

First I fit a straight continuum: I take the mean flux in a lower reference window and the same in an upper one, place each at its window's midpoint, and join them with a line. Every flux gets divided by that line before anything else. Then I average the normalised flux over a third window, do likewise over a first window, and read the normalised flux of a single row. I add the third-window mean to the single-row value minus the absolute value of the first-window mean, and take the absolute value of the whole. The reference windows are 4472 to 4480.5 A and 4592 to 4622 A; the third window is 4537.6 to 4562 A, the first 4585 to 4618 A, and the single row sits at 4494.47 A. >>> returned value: 1.05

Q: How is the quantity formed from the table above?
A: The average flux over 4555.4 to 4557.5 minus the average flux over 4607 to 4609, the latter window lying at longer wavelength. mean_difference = -0.6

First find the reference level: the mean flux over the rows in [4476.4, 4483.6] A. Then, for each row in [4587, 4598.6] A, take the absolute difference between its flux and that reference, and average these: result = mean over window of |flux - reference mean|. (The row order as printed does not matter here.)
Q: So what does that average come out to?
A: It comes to 1.0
